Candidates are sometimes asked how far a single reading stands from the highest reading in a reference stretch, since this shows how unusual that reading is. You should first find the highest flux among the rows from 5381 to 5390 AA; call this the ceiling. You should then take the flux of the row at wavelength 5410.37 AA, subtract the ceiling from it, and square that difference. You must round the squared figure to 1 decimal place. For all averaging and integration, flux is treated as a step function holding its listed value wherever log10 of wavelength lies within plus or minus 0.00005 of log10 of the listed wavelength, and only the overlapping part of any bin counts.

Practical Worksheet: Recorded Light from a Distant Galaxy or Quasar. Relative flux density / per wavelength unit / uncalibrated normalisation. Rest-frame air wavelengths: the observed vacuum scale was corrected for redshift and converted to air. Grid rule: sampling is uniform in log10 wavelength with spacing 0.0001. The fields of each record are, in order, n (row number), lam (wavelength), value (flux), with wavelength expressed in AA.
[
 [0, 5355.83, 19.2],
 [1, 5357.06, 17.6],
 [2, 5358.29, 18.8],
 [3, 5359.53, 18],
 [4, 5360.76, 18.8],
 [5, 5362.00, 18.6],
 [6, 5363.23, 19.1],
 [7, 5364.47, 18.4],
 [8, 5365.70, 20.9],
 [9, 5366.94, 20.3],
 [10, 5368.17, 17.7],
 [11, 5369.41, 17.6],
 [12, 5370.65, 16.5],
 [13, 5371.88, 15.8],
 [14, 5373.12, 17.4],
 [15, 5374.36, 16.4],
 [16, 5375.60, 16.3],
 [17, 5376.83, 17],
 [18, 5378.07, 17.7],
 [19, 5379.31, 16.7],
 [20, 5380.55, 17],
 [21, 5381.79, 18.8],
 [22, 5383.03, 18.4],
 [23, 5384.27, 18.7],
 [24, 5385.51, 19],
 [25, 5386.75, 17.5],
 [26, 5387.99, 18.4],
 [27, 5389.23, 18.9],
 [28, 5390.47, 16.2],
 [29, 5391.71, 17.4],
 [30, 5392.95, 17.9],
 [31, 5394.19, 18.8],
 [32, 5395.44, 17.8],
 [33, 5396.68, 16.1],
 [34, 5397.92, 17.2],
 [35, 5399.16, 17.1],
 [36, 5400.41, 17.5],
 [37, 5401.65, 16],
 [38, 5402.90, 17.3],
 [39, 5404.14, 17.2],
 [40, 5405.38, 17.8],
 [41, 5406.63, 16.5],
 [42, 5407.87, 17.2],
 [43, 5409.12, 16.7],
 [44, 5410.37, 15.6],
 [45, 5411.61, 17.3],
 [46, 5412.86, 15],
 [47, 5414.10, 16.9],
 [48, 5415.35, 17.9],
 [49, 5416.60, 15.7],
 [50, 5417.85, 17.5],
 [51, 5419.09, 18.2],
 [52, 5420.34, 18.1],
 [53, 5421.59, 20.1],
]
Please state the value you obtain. 11.6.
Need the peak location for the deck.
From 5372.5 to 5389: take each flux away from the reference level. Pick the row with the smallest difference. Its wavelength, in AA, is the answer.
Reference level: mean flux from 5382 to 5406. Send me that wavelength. 5385.51 AA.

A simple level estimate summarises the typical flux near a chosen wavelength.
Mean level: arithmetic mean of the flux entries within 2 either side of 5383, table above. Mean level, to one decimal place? 18.6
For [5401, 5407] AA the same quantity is 17.0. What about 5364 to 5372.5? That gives 18.2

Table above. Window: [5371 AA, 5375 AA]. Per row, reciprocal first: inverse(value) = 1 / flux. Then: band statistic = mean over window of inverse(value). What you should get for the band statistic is 0.0606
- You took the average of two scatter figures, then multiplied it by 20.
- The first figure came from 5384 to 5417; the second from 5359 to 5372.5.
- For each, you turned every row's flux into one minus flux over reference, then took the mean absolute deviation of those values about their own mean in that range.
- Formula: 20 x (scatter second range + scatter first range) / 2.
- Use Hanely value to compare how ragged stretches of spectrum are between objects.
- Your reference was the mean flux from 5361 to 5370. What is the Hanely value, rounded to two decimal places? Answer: 1.01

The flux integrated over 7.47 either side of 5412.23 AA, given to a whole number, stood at 252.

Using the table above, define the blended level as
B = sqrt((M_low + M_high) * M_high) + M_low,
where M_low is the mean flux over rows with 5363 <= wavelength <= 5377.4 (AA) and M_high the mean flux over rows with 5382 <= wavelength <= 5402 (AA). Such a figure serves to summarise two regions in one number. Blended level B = 42.8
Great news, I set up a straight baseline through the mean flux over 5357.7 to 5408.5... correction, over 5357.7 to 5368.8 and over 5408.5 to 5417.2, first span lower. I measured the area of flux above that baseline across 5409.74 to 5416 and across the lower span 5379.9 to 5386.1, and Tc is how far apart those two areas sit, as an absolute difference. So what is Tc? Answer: 2.0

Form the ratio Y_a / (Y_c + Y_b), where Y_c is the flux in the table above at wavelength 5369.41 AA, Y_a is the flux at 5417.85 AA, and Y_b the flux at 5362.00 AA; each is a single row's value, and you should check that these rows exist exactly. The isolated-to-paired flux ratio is 0.483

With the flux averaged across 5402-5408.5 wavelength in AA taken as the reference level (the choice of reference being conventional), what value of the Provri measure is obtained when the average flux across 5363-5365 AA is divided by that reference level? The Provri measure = 1.09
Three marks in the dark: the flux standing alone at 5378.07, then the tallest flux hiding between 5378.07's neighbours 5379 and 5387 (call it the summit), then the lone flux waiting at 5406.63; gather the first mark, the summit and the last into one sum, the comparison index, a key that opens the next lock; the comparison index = 53.2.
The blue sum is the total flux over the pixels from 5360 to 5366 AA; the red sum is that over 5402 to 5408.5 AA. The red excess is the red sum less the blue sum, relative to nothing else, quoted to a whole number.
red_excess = -10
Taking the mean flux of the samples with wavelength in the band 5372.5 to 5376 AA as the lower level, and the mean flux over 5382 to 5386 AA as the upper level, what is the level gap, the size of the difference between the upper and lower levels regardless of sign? 2.00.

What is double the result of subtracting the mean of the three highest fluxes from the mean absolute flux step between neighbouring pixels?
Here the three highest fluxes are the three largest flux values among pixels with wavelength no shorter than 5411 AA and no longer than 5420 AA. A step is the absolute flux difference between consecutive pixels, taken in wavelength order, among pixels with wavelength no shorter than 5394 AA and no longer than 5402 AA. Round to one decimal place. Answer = -33.8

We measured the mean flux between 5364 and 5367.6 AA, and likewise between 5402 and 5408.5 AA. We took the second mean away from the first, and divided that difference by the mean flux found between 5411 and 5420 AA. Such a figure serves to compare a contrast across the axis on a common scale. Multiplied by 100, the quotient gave 16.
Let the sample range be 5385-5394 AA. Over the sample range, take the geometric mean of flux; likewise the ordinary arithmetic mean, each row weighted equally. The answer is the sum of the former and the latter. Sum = 35.8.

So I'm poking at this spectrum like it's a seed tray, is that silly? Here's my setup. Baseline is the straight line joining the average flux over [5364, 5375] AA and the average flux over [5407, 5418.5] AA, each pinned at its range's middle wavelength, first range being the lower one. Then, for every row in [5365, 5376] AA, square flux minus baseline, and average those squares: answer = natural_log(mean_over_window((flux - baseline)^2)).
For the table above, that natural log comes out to 1.0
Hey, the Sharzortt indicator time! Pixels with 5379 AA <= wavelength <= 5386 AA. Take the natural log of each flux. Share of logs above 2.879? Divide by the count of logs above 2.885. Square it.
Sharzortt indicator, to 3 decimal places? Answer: 0.028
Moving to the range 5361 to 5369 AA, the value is 0.028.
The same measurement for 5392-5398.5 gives 0.360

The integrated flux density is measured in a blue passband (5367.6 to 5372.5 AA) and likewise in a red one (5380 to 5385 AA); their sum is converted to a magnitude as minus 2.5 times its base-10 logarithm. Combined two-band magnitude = -5.60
